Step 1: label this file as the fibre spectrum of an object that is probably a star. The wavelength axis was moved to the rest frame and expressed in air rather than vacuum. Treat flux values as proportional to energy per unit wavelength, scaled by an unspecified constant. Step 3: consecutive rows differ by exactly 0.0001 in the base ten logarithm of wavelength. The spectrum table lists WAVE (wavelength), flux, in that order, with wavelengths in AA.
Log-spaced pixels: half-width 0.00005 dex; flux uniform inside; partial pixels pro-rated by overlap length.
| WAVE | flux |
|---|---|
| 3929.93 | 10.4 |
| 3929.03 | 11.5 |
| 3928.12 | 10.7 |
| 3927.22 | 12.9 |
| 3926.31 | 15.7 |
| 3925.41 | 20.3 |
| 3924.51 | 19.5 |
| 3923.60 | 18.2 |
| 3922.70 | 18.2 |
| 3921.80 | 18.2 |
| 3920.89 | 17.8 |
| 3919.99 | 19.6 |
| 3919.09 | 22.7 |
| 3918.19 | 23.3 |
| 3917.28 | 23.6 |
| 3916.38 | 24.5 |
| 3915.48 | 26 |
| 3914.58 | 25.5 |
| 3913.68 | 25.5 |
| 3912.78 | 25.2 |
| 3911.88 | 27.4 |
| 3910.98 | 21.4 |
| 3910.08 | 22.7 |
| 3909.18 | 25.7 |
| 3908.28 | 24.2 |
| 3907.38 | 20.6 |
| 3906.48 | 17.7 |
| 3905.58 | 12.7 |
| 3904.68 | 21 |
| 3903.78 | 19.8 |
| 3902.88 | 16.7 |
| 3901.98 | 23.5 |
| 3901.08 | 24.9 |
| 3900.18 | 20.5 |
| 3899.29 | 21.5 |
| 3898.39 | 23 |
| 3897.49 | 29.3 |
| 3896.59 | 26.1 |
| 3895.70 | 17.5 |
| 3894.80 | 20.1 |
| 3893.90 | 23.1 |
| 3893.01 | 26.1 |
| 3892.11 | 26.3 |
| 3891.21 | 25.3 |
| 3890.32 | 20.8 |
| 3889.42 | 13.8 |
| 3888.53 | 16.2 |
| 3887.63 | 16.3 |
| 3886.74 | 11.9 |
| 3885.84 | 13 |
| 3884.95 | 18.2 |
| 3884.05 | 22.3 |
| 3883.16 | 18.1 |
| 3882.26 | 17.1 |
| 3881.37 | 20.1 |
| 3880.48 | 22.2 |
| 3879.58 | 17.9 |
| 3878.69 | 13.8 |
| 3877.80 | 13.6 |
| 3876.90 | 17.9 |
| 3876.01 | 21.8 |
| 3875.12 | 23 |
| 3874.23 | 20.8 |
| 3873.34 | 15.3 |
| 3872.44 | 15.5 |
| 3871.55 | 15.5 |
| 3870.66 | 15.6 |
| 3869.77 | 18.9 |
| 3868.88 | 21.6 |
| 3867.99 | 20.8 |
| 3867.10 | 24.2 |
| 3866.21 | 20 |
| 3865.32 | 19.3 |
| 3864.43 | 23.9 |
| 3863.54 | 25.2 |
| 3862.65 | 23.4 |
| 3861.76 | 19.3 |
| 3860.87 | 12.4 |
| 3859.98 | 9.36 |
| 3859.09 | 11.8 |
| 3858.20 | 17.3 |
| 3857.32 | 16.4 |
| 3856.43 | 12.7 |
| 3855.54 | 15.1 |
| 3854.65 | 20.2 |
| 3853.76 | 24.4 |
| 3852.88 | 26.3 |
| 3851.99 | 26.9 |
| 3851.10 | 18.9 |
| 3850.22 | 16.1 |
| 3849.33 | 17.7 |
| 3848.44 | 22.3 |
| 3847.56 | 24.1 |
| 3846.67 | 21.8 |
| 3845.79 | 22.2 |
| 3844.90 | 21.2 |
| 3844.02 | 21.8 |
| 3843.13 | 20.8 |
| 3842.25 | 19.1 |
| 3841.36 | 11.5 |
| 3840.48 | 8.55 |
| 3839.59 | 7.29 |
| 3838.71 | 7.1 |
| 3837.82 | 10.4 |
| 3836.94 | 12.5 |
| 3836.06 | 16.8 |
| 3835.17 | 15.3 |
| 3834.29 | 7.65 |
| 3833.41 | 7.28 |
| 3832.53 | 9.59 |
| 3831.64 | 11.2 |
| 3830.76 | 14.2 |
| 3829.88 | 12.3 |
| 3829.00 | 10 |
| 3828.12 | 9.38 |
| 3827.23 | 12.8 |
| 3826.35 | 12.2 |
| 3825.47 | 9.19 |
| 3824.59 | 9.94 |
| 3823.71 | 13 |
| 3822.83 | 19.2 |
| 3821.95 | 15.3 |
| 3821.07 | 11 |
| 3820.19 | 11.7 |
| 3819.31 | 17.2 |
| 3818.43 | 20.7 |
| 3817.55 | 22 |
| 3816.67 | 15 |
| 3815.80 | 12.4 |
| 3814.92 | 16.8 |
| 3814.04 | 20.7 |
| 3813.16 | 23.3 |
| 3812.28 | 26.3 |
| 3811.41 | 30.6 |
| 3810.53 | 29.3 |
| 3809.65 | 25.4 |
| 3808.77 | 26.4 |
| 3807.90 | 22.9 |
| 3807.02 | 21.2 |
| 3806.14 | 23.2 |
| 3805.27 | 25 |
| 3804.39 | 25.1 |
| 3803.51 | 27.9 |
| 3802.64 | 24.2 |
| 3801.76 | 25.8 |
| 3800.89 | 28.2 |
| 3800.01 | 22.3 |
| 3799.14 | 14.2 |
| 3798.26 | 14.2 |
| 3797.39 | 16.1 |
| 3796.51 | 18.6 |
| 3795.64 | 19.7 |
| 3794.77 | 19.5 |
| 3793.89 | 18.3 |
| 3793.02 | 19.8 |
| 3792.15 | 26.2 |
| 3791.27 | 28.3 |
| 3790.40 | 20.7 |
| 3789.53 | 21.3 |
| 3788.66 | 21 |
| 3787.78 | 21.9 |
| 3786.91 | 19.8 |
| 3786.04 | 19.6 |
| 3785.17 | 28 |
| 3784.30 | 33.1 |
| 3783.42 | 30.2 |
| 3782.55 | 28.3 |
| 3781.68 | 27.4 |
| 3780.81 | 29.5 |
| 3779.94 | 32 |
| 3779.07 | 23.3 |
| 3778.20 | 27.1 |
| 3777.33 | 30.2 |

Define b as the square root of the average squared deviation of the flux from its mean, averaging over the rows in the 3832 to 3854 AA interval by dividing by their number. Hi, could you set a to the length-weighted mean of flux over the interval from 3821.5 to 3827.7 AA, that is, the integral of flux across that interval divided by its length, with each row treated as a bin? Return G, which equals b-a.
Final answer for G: -6.7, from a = 13.1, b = 6.4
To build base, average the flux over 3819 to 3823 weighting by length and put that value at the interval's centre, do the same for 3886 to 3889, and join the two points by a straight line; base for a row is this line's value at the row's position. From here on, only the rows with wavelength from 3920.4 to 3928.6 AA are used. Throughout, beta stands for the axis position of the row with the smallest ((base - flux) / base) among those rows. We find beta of 3925.41 AA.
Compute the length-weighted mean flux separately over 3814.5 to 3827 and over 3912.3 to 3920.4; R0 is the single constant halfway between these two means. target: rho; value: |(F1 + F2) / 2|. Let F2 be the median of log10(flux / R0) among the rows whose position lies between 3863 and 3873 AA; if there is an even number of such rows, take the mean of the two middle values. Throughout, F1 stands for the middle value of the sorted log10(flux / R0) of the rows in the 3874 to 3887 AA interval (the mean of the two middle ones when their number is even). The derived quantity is 0.01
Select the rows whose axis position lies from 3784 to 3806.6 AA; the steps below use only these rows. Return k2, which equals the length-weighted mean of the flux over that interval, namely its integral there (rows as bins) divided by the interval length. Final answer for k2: 22.3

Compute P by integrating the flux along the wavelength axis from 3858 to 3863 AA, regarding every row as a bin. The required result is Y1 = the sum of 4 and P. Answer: 81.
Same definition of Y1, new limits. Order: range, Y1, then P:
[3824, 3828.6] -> 54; 50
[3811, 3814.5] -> 92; 88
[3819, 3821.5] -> 37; 33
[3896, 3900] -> 102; 98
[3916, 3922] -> 133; 129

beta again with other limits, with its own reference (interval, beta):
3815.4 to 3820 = 3817.55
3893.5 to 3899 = 3897.49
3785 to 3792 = 3791.27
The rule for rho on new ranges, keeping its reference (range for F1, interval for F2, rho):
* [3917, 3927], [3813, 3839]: 0.09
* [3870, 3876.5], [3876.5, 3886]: 0.06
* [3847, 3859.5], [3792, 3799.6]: 0.02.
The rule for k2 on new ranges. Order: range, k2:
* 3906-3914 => 23.3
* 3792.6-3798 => 18.5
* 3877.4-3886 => 17.8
